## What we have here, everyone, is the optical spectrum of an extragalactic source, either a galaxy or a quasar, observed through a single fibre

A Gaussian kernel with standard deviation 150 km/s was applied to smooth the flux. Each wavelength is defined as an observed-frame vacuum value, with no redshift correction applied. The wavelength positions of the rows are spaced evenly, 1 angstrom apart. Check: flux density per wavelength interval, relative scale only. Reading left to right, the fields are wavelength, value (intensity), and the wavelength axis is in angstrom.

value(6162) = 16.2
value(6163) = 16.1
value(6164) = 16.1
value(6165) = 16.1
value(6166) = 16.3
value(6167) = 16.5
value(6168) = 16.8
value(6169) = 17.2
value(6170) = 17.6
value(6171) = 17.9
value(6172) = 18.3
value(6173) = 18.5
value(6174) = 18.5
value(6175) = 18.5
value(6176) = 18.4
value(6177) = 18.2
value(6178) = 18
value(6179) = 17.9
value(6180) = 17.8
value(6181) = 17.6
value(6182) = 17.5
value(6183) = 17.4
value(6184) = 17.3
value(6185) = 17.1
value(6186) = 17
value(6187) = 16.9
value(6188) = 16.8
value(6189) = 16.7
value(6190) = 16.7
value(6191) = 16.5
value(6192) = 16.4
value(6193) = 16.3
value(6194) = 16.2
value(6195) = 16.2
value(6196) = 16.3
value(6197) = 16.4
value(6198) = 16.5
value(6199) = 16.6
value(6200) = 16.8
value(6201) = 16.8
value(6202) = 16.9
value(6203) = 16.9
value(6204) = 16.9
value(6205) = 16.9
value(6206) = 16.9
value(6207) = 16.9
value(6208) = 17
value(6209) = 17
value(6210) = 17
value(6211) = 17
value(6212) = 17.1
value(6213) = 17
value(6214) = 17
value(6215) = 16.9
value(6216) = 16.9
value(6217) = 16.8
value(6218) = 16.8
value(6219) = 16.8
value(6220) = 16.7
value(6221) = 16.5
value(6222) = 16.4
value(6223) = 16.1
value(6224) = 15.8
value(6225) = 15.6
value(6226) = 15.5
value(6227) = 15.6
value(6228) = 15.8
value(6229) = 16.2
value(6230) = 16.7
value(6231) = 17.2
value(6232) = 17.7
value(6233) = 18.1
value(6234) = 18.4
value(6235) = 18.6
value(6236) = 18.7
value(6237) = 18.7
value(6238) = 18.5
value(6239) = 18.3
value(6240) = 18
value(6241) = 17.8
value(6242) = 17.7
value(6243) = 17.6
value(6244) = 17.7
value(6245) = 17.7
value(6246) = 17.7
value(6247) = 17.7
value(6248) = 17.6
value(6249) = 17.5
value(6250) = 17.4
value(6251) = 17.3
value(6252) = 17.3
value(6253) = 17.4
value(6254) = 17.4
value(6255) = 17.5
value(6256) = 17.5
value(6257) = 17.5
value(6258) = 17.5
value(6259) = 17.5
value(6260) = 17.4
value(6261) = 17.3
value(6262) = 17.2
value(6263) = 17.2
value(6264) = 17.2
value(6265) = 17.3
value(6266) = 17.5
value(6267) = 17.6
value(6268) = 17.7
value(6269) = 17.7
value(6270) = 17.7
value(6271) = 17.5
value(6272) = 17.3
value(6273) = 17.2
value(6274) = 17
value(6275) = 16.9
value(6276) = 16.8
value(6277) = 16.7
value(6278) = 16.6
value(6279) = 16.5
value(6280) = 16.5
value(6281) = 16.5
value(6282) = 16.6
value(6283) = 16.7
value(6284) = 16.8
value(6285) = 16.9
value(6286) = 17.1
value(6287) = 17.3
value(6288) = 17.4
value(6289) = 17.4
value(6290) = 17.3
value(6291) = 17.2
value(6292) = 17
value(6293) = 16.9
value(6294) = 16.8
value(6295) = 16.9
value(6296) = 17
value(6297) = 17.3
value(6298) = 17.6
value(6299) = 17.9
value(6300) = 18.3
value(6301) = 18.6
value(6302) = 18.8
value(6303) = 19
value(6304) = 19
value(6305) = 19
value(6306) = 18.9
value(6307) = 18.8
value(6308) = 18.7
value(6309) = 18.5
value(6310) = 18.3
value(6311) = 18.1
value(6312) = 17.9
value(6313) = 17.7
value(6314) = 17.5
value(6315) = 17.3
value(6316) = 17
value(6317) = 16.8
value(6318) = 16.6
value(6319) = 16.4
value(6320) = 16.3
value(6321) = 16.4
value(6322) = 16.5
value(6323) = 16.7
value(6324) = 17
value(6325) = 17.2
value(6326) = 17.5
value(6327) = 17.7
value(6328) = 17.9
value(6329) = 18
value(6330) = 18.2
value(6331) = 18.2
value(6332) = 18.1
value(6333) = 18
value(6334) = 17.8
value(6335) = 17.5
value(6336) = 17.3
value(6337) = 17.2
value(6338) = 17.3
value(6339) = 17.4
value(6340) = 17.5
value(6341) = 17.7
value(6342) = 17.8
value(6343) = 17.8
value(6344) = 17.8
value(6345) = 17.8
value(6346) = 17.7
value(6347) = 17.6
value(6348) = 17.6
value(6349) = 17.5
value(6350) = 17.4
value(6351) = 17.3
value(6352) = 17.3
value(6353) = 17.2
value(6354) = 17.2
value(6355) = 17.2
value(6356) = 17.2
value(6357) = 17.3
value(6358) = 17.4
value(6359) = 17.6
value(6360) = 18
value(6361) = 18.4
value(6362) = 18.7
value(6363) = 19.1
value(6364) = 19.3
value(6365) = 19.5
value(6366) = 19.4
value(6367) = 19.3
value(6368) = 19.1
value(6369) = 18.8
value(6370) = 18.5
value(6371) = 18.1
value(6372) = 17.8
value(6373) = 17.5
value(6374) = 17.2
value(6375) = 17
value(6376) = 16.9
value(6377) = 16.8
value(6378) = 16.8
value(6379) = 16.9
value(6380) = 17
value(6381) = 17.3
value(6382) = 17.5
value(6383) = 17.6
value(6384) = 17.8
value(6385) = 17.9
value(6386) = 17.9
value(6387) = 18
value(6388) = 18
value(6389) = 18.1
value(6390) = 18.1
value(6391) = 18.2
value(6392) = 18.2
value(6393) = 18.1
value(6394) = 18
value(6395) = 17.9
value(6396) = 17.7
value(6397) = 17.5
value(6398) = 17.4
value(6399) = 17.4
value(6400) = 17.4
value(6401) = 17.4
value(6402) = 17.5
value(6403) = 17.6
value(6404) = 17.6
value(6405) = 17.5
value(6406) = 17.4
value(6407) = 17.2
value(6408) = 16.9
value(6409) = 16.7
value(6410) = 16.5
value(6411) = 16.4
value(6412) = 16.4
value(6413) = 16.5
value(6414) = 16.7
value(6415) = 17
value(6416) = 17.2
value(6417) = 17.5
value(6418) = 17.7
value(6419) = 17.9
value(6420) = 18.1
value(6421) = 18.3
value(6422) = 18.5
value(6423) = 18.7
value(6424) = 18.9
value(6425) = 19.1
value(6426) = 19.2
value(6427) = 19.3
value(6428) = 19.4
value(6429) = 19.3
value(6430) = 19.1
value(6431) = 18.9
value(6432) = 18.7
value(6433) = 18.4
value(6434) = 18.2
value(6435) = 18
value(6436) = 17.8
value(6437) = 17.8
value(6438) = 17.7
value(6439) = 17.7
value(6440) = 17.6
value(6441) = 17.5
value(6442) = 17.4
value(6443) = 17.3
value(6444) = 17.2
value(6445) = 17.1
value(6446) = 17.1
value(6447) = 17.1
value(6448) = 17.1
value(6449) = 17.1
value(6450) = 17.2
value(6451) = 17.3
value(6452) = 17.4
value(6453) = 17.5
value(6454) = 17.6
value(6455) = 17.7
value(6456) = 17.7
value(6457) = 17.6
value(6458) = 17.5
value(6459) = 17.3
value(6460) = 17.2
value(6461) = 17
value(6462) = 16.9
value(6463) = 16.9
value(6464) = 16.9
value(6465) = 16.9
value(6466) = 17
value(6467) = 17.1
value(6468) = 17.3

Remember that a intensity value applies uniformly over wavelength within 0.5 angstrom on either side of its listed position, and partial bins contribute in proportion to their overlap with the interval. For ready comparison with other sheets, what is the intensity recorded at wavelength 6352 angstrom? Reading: 17.3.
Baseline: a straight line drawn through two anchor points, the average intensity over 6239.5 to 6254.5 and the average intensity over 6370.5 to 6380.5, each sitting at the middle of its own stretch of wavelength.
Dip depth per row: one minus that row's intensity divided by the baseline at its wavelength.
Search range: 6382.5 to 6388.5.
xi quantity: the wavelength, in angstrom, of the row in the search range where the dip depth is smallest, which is 6388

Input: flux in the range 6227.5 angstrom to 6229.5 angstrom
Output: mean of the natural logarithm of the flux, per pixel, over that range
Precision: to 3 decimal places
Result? 2.773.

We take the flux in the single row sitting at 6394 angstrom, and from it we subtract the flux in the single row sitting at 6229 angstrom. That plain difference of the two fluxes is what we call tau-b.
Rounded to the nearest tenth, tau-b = 1.8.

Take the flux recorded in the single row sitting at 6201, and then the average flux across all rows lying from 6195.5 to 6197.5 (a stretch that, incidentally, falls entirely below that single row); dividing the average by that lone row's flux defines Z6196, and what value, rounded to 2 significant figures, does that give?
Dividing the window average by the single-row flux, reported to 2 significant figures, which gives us 0.97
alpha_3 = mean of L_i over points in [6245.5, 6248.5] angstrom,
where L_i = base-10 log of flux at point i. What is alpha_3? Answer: 1.25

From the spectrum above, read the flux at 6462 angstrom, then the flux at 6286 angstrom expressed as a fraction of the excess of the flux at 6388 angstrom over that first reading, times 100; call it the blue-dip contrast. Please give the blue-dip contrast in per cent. 1555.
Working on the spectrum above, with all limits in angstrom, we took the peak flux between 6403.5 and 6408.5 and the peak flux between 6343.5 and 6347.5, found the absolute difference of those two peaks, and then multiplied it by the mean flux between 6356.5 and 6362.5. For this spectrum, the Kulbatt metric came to 4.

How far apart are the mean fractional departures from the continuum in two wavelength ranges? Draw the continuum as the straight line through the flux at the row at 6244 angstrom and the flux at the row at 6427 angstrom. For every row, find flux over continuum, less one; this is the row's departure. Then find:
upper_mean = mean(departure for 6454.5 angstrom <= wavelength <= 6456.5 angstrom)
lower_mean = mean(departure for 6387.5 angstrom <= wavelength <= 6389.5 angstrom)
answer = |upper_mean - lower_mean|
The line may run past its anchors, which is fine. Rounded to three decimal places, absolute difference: 0.046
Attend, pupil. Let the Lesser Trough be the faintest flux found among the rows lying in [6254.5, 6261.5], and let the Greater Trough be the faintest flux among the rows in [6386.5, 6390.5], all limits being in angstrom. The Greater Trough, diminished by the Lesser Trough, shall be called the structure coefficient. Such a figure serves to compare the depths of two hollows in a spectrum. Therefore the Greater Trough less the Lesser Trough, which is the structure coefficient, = 0.7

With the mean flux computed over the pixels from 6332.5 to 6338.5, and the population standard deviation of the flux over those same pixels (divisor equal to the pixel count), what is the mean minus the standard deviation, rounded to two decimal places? 17.23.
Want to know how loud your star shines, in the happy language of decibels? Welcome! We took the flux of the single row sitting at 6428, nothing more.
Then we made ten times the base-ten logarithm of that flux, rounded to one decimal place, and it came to 12.9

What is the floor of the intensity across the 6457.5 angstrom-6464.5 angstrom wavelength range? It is 16.9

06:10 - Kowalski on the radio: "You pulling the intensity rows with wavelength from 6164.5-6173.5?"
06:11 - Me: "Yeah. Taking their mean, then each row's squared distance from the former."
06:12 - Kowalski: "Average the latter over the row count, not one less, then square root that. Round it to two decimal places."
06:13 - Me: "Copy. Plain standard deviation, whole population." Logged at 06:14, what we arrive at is 0.83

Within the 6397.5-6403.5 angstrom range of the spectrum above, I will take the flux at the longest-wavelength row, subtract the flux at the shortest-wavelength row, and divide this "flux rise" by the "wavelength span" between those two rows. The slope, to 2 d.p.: 0.04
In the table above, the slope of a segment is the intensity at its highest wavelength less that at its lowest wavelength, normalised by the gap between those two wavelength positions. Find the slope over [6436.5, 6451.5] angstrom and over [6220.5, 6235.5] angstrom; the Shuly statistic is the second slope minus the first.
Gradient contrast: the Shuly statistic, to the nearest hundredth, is 0.19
